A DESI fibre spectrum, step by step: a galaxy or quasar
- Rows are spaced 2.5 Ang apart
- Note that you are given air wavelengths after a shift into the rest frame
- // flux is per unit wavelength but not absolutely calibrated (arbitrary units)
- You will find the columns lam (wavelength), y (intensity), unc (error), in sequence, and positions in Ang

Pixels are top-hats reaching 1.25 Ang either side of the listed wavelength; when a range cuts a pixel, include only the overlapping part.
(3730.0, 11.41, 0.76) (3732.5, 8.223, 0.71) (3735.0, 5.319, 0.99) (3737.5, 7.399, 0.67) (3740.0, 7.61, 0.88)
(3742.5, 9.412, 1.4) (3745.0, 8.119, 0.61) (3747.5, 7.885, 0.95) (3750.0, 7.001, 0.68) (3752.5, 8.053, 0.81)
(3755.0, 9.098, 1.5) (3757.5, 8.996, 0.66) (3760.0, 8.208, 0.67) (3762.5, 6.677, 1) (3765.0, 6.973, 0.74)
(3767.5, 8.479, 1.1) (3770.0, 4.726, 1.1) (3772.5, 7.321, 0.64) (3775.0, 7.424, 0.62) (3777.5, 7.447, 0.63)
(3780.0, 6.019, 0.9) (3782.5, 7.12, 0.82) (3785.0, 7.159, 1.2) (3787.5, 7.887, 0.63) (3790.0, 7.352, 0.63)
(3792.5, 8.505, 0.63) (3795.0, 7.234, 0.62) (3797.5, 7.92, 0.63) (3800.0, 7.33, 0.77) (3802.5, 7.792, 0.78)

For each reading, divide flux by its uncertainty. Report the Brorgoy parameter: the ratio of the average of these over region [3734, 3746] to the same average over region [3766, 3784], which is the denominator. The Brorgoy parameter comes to 1.01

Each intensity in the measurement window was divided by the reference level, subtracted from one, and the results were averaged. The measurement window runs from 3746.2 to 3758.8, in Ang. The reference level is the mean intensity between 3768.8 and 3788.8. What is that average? -0.19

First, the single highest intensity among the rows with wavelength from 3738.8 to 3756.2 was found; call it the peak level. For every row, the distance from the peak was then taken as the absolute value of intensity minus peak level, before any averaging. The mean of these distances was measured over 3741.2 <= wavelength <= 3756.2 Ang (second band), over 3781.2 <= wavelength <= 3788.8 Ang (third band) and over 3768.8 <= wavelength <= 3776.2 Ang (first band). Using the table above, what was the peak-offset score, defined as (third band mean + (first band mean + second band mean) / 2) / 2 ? 2.0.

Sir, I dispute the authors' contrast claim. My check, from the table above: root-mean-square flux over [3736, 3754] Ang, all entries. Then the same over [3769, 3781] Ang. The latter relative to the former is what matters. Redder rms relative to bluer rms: 0.84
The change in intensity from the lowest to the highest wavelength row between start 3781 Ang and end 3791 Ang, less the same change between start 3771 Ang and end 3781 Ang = 1.5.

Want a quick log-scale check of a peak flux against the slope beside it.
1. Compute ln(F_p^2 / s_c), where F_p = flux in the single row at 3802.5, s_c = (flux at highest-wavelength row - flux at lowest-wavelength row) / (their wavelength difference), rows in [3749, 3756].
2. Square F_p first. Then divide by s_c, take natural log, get 5.0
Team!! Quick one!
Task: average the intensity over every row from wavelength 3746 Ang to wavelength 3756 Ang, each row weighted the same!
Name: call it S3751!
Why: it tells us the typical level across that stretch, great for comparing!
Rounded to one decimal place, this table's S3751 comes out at 8.0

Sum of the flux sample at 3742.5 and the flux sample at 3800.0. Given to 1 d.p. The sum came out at 16.7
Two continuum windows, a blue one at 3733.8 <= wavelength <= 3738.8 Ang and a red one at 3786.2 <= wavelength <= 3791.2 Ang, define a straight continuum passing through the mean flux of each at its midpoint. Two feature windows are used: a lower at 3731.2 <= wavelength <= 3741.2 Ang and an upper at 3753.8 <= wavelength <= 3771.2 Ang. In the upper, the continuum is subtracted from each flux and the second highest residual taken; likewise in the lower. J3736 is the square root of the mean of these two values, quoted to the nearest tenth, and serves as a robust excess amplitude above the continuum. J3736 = 1.3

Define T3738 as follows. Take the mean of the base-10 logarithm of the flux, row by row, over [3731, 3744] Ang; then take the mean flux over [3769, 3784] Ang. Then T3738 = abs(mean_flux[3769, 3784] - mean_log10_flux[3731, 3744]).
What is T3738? 5.8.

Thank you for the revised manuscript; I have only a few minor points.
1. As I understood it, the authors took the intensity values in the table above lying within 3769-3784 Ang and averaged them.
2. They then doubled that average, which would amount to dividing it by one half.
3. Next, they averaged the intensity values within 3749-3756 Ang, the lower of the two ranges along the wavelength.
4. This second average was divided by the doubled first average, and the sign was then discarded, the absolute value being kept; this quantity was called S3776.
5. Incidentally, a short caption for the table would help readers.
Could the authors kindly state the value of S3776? 0.60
